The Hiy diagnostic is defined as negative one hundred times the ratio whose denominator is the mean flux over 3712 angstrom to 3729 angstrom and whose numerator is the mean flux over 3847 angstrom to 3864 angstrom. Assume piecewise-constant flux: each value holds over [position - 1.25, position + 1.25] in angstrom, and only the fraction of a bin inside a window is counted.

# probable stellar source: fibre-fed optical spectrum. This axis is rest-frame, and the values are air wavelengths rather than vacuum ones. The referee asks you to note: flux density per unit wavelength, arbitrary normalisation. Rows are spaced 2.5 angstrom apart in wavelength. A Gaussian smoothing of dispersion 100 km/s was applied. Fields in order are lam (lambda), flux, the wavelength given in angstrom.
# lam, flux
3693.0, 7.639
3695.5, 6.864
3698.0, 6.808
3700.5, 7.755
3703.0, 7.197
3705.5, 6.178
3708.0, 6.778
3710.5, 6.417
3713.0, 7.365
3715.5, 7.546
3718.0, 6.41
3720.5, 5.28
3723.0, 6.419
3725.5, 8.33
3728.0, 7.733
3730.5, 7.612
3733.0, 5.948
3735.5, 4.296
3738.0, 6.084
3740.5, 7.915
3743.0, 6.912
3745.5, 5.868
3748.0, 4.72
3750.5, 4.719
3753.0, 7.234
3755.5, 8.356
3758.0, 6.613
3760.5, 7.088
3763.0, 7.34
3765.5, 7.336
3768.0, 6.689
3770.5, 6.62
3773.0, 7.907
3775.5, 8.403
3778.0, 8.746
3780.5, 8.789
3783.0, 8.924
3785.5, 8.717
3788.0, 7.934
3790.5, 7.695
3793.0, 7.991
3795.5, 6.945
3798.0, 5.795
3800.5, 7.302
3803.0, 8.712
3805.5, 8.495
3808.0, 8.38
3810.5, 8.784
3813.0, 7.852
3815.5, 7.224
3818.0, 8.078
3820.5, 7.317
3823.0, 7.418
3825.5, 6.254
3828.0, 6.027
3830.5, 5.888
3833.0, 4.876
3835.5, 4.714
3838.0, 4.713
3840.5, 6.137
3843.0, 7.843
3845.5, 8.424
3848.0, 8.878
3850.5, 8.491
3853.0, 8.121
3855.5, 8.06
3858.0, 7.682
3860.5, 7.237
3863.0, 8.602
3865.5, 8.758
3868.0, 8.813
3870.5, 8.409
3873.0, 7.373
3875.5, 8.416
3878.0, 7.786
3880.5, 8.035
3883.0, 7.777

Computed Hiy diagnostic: -116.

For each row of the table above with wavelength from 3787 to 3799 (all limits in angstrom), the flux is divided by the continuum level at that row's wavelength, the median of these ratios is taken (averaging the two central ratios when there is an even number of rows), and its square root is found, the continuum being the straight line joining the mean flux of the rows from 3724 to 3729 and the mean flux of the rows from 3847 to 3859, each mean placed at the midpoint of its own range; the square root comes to 0.97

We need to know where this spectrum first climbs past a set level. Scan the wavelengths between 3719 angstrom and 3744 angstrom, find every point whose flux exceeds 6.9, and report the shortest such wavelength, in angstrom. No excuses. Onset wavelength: 3725.5 angstrom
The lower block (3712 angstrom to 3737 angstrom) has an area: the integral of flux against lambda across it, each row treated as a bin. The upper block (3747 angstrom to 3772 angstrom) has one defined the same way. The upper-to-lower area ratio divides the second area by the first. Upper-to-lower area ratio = 1.00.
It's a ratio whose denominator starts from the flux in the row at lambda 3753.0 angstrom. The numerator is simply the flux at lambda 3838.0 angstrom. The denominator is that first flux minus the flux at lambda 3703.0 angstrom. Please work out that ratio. 127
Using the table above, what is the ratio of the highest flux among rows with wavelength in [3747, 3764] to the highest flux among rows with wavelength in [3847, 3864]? 0.941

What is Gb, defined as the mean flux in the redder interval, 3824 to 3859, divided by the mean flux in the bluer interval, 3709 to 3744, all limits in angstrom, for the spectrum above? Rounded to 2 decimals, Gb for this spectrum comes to 1.02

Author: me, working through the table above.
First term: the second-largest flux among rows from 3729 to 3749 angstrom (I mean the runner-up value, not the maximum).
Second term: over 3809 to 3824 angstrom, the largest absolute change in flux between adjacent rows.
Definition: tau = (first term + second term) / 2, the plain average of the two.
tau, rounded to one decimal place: 4.3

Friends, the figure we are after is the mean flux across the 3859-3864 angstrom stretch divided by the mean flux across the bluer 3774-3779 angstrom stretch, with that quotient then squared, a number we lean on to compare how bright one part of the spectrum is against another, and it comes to 0.85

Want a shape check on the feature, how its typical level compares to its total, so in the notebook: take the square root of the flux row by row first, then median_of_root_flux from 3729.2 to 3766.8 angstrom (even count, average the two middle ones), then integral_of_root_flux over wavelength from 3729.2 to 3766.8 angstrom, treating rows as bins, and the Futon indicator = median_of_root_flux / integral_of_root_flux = 0.0275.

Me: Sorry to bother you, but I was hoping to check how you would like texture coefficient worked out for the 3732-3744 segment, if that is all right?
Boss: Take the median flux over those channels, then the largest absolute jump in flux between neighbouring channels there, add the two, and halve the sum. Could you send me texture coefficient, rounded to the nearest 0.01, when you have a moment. 3.96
